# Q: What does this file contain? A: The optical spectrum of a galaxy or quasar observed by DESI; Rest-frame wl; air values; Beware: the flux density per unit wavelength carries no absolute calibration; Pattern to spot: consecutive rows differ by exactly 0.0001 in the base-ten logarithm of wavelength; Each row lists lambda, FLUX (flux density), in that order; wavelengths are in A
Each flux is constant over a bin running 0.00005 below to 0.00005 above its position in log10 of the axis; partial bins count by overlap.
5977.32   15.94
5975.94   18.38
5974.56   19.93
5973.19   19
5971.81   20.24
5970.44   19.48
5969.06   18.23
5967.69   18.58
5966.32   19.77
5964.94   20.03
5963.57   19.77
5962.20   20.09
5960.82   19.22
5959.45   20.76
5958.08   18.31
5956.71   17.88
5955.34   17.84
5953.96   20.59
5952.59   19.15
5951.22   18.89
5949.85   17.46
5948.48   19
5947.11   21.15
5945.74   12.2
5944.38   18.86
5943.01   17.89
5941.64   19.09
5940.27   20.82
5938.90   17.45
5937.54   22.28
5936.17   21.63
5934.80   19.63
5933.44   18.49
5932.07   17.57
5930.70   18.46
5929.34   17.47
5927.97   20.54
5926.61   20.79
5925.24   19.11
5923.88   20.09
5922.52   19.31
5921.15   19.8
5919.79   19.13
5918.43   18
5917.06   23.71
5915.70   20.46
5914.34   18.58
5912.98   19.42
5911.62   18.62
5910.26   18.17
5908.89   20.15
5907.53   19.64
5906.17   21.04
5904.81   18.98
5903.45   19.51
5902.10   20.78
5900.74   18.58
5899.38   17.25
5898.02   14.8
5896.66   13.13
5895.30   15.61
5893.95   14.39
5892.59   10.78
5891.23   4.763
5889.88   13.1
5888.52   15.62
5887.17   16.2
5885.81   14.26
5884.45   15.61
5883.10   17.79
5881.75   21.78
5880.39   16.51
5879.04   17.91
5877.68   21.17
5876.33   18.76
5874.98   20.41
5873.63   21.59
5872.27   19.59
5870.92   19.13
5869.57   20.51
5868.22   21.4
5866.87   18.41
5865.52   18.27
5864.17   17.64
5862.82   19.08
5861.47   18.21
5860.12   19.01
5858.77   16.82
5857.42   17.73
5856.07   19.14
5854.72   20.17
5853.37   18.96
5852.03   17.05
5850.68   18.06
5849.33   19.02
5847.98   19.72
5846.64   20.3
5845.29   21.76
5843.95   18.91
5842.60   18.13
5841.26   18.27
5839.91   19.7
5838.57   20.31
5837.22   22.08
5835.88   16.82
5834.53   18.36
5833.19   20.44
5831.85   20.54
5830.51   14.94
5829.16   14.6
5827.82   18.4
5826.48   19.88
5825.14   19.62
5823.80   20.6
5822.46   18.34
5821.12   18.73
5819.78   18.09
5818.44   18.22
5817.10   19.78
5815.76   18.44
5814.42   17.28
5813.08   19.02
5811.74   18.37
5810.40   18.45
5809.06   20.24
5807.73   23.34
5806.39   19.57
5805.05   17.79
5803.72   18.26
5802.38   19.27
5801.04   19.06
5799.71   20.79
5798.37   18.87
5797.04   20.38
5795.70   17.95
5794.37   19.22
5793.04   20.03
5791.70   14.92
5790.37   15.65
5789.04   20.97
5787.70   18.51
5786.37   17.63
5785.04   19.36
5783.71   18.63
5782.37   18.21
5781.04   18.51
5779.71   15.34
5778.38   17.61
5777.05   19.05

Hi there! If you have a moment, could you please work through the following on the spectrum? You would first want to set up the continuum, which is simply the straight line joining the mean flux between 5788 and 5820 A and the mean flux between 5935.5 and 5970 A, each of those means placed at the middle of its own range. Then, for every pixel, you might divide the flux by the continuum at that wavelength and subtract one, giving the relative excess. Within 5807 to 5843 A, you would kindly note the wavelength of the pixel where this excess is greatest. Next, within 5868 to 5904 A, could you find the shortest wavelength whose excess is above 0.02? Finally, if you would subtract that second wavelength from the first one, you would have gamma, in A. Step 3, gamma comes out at -60.5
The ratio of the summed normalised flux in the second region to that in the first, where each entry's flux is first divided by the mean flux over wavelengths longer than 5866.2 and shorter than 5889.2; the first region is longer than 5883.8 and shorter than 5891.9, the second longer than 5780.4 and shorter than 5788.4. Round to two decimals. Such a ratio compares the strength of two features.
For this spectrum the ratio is 1.39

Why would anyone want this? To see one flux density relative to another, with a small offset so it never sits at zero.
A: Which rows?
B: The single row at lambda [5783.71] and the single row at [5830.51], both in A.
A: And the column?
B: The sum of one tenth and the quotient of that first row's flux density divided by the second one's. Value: 1.35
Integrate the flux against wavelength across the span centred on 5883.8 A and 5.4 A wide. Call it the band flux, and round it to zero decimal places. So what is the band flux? 94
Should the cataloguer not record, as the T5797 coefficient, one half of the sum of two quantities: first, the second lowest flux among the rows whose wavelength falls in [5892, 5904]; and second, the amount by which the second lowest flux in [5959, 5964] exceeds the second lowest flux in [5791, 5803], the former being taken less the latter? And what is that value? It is 7.5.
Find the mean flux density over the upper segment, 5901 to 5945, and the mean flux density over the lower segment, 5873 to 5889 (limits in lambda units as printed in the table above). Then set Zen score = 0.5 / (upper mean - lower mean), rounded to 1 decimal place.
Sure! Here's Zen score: 0.4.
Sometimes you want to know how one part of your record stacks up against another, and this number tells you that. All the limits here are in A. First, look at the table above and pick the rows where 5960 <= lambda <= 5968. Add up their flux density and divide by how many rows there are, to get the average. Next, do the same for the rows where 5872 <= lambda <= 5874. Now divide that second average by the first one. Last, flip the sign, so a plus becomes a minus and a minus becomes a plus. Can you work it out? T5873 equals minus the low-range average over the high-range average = -1.05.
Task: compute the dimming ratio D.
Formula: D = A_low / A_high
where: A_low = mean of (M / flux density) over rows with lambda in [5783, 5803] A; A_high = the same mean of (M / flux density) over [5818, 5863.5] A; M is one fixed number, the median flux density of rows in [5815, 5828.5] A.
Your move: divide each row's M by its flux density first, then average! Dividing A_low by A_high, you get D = 1.00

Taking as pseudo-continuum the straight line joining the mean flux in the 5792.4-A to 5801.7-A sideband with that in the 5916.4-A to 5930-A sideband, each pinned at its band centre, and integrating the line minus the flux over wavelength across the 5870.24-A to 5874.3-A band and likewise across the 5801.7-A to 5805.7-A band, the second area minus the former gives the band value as 6.0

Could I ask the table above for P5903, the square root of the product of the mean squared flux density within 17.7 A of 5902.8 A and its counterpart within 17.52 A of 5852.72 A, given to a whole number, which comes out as 335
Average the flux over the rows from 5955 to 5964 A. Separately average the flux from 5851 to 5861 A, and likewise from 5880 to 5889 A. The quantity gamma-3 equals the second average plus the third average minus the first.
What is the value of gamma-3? 16.1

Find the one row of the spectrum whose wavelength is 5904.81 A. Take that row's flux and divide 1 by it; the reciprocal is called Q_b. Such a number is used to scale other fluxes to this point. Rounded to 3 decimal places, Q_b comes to 0.053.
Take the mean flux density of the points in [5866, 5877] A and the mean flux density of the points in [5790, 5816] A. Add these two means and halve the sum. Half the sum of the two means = 19.4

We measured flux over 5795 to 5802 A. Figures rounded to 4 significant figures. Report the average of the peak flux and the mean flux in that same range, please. 20.10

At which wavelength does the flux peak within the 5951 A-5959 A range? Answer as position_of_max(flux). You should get 5953.96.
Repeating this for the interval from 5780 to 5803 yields 5789.04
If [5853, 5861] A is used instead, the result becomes 5854.72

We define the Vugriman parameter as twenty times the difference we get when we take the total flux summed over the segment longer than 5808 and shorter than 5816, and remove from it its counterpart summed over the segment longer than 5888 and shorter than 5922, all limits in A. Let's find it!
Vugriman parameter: -6444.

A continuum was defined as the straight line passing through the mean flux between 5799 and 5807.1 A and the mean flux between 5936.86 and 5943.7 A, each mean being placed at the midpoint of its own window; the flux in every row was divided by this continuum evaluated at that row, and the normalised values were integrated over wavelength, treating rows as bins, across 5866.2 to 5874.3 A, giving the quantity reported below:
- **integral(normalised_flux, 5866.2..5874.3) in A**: 8.4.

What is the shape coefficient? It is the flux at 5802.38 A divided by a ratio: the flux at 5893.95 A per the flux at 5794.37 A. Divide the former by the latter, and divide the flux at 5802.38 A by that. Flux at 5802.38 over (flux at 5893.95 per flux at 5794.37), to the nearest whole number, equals 26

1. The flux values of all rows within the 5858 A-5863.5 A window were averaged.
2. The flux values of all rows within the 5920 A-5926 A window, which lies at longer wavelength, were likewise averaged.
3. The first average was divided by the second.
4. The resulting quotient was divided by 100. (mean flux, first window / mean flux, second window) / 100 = 0.0093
